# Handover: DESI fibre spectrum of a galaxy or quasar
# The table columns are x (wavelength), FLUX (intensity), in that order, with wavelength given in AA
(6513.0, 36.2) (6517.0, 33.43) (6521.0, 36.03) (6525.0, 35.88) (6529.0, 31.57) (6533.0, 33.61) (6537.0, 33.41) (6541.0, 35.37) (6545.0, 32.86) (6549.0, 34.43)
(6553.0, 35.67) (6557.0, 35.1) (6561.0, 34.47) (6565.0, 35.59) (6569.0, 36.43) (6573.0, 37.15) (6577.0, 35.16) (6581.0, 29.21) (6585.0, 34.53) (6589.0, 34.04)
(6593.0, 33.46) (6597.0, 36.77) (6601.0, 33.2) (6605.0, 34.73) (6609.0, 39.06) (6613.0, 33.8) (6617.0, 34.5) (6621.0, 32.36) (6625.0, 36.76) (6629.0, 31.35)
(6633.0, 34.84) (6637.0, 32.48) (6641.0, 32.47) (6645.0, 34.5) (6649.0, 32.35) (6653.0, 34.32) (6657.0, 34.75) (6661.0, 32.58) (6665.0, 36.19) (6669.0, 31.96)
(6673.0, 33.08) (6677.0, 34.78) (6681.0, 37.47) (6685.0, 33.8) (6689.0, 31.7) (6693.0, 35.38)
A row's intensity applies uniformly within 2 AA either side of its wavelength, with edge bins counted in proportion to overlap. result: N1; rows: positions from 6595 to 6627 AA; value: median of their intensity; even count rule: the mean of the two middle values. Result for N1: 34.6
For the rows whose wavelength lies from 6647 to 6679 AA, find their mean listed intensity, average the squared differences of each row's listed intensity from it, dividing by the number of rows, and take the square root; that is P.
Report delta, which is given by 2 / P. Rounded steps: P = 1.4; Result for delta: 1.4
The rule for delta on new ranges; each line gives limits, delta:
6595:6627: 1.0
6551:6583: 0.9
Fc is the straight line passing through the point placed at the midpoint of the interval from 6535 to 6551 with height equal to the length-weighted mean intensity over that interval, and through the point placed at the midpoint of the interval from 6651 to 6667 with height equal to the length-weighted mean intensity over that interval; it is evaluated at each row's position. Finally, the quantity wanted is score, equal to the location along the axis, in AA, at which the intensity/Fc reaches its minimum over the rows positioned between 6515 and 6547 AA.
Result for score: 6529.0 AA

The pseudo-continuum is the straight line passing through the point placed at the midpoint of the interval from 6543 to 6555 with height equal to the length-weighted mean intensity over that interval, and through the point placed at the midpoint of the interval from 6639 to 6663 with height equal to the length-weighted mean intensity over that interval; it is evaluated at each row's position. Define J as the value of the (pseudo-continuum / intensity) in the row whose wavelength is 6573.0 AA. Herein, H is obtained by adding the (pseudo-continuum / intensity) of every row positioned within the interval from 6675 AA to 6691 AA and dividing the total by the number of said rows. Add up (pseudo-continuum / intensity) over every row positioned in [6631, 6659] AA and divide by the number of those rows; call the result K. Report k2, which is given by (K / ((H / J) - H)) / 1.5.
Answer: 8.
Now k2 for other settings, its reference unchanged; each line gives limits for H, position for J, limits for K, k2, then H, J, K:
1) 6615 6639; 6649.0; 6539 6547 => -19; 1.00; 1.04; 1.01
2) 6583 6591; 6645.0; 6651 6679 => 23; 0.99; 0.97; 0.98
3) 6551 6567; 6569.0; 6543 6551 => 11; 0.97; 0.94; 1.02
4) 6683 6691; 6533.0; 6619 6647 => -27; 1.01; 1.02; 1.01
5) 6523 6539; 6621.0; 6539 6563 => -16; 1.03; 1.04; 0.99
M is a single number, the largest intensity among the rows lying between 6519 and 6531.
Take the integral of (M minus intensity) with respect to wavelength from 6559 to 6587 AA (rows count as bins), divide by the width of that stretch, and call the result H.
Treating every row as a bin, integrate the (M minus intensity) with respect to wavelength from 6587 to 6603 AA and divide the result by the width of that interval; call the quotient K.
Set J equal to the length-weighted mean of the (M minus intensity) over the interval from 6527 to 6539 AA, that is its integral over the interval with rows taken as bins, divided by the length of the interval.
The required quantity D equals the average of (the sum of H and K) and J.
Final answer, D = 3.11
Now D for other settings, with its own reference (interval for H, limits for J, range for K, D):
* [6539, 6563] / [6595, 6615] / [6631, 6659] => 2.13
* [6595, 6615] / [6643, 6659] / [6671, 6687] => 1.91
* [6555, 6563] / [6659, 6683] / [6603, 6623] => 2.04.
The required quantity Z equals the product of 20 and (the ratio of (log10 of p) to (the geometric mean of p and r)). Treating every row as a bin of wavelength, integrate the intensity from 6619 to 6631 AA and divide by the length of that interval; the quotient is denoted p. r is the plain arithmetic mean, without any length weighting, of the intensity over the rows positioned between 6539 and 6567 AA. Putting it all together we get 0.894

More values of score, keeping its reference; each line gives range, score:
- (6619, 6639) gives 6629.0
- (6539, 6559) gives 6545.0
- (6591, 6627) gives 6621.0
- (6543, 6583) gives 6581.0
